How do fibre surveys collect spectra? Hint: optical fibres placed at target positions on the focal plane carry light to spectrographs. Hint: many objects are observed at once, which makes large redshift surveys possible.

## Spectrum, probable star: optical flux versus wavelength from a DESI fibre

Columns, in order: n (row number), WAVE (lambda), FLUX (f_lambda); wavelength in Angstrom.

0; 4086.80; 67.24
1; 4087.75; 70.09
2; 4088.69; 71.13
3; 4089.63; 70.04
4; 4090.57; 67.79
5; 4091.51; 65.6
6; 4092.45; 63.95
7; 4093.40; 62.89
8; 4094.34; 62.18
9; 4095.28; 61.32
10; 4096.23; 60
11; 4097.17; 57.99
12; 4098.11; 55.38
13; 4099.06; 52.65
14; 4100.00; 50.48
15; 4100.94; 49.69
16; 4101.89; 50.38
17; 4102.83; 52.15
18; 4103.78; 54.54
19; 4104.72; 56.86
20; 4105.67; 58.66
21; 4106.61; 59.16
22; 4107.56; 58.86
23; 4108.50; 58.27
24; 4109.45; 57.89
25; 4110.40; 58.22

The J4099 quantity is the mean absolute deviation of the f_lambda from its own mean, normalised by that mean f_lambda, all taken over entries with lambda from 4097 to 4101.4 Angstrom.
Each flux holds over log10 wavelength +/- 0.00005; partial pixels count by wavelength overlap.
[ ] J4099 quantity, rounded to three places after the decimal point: 0.052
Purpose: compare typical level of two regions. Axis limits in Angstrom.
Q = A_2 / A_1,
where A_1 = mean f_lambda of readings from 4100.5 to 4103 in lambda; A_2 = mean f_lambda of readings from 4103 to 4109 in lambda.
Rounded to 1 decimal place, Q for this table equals 1.1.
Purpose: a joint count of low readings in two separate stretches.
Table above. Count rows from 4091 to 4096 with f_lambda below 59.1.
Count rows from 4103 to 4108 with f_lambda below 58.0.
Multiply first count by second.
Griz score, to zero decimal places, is 0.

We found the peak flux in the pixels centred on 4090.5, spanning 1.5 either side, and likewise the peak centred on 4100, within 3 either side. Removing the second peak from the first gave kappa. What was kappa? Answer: 12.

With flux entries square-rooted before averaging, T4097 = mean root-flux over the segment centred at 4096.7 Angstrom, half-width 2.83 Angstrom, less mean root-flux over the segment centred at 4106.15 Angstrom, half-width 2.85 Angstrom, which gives 0.0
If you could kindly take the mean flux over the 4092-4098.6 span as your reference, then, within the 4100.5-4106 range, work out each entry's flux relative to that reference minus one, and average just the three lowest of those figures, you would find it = -0.16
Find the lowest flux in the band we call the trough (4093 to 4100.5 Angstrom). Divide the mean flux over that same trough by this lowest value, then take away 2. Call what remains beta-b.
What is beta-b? -0.854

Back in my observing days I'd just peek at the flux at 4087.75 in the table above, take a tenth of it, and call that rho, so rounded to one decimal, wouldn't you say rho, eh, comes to 7.0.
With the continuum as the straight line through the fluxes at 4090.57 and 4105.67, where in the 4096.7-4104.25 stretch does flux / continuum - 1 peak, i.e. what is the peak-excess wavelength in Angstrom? 4103.78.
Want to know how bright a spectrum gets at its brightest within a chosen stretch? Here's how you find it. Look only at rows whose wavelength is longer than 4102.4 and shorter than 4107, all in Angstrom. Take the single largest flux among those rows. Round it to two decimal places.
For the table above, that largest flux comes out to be 59.16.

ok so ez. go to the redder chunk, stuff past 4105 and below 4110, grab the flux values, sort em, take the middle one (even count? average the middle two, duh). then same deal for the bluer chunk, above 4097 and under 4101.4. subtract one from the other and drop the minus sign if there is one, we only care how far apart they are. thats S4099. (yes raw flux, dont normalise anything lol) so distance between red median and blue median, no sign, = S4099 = 6.0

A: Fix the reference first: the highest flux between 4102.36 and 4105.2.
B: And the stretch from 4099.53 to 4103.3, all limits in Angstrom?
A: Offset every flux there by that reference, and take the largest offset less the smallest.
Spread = 2.5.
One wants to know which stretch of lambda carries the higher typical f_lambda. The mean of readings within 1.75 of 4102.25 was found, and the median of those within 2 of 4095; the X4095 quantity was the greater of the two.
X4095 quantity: 62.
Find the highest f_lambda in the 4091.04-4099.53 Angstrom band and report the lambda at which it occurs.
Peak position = 4091.51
